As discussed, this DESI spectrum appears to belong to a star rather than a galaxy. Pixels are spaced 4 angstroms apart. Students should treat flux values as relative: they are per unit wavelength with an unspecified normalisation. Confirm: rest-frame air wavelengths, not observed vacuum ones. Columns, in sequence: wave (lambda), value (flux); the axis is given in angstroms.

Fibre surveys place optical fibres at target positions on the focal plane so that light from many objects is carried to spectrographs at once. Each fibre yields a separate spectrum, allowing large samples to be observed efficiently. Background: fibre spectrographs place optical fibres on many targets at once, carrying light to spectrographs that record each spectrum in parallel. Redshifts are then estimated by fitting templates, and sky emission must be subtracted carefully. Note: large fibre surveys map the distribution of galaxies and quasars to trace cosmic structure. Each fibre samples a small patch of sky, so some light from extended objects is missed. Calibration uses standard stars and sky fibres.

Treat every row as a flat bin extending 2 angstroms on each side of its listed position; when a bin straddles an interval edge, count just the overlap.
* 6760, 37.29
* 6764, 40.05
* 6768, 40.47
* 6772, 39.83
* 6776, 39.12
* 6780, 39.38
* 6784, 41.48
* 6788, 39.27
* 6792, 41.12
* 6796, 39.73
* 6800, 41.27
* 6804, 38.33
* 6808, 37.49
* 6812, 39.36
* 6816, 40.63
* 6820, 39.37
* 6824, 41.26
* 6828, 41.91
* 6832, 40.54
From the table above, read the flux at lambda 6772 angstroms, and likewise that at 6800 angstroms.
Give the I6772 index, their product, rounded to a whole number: 1644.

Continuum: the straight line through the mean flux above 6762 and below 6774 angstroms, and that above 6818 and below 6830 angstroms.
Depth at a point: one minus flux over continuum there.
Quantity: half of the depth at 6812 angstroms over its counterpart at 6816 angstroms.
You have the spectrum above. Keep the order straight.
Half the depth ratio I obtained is 5.9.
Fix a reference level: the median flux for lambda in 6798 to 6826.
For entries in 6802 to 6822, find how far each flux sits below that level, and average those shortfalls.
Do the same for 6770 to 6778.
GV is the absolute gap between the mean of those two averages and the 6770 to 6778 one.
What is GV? 0.22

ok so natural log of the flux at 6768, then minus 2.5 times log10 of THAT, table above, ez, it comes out -1.42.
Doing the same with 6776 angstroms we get -1.41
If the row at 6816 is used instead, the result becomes -1.42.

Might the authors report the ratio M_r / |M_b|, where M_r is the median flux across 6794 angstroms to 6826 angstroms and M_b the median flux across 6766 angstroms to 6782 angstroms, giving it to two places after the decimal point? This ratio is 1.00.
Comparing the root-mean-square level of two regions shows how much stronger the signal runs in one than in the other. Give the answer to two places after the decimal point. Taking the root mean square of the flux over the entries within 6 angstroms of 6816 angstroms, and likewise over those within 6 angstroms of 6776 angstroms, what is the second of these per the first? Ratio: 0.99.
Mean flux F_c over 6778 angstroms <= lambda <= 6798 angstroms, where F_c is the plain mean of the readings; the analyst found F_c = 40.2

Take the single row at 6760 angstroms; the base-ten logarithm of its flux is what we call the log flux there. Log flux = 1.57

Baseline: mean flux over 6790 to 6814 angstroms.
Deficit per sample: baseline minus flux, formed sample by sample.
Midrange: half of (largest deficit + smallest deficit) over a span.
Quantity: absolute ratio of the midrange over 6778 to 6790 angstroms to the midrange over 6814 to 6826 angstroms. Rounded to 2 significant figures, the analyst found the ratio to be 1.1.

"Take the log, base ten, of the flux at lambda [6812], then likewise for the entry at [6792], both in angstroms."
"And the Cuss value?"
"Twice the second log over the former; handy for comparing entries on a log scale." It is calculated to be 2.02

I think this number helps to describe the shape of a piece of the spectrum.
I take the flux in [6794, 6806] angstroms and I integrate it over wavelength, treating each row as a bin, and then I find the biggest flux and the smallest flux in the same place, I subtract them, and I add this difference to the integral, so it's 480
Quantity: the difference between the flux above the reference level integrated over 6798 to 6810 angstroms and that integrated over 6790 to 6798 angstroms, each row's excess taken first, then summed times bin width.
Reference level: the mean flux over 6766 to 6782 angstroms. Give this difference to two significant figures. -14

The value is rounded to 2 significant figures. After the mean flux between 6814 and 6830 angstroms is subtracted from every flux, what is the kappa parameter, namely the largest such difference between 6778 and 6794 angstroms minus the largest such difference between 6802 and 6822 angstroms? 0.85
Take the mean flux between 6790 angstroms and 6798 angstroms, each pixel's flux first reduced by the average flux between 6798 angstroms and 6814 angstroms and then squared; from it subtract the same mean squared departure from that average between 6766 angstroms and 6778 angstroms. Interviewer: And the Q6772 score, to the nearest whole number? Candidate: 1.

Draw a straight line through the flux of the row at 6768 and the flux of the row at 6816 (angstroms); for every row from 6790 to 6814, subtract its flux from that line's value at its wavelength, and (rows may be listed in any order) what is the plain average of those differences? 1.0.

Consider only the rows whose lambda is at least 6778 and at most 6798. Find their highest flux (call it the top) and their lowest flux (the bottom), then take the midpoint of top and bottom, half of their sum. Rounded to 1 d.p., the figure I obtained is 40.4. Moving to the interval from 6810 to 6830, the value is 40.6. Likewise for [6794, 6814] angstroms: 39.4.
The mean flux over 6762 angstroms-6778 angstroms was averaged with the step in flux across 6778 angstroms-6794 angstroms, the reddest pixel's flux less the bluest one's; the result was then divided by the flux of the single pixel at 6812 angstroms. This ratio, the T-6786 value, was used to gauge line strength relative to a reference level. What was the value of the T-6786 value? 0.529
